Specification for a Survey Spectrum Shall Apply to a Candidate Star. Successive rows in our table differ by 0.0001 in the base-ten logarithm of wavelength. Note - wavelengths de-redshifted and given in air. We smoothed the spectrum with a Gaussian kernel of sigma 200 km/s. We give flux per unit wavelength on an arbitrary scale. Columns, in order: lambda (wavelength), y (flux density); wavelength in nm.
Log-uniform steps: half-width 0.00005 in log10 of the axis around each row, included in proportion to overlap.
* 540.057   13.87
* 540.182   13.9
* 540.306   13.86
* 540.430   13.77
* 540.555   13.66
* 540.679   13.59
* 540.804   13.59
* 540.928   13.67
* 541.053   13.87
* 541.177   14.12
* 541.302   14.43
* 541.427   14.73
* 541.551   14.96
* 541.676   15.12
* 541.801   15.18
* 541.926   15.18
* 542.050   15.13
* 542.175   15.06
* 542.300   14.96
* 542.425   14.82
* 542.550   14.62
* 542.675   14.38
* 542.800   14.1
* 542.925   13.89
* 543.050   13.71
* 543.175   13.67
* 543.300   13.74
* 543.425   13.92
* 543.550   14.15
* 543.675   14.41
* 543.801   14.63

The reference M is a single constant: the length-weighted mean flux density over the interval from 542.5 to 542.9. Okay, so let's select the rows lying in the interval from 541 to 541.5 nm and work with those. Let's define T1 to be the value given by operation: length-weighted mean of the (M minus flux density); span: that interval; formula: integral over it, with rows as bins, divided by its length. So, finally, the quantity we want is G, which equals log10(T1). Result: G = -3.63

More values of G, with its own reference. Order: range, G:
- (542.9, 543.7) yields -0.39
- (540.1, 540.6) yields -0.30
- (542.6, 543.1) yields -0.57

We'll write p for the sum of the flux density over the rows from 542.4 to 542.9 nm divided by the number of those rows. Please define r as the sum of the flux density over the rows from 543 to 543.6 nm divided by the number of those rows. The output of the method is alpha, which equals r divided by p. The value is 0.96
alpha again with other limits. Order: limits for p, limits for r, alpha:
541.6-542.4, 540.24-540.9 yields 0.91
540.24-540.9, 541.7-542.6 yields 1.09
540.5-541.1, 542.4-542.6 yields 1.08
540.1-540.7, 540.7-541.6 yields 1.03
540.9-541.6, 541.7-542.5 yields 1.05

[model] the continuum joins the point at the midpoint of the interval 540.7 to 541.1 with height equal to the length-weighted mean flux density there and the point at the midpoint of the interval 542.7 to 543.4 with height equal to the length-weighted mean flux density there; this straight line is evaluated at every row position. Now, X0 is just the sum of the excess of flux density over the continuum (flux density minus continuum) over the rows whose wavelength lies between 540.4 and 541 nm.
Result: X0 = 0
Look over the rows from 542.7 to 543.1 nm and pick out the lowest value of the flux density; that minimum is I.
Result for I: 13.71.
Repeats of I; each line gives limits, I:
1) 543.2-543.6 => 13.74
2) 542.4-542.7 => 14.38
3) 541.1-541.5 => 14.12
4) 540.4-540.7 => 13.59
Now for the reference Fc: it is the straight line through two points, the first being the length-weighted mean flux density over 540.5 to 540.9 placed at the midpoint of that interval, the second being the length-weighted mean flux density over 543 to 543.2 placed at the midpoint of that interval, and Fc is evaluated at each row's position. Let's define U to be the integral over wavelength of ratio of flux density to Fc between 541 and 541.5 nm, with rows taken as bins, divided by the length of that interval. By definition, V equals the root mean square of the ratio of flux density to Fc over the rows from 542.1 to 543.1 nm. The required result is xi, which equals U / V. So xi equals 0.99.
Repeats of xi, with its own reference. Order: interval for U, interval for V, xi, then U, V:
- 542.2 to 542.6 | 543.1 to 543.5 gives 1.08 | 1.08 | 1.01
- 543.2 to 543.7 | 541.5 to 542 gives 0.92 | 1.02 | 1.11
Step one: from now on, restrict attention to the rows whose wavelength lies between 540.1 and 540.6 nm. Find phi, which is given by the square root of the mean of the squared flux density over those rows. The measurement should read 13.8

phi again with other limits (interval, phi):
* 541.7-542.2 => 15.1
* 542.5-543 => 14.3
